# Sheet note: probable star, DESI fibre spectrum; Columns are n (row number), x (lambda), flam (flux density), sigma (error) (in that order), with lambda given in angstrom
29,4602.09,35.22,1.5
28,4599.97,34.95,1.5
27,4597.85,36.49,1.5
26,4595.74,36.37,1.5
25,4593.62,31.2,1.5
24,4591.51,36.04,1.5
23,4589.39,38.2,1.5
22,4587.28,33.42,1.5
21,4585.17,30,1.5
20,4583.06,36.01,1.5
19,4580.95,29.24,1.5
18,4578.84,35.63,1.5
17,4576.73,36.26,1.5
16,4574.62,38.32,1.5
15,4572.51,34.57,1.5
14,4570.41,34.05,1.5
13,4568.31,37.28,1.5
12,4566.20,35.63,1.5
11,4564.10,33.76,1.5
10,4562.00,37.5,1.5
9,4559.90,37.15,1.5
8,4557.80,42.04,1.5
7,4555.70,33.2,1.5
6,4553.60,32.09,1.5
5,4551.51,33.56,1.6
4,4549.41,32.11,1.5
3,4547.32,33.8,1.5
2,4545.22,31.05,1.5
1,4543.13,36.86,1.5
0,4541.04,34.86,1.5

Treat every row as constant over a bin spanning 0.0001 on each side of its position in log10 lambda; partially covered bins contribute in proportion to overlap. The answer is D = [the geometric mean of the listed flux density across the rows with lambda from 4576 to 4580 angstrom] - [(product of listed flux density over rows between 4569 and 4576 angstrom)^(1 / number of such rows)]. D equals 0.3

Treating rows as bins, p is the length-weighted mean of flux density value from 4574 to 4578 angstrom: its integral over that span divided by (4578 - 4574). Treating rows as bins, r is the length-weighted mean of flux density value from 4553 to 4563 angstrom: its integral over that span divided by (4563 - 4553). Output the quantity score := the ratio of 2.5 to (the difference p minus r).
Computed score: 5.3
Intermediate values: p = 37.0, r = 36.6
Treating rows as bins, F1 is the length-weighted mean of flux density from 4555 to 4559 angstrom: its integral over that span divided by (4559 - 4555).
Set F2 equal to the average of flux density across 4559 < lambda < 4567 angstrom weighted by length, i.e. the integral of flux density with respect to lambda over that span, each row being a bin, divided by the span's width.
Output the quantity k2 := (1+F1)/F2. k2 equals 1.08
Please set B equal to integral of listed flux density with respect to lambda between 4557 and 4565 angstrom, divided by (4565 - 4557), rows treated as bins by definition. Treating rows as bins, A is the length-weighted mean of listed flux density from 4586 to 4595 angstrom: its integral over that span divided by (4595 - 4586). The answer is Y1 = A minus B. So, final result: -3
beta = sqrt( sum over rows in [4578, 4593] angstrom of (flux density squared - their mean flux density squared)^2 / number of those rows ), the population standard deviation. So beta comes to 207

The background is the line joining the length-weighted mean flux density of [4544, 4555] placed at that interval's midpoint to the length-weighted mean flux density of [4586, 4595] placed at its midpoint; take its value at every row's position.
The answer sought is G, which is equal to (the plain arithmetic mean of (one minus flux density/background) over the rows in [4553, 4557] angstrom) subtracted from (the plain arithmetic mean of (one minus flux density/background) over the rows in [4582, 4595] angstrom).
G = 0.005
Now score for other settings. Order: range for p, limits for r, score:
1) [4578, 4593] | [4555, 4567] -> -0.9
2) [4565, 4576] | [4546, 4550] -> 0.8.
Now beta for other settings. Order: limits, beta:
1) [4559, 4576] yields 118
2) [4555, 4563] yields 236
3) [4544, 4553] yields 73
